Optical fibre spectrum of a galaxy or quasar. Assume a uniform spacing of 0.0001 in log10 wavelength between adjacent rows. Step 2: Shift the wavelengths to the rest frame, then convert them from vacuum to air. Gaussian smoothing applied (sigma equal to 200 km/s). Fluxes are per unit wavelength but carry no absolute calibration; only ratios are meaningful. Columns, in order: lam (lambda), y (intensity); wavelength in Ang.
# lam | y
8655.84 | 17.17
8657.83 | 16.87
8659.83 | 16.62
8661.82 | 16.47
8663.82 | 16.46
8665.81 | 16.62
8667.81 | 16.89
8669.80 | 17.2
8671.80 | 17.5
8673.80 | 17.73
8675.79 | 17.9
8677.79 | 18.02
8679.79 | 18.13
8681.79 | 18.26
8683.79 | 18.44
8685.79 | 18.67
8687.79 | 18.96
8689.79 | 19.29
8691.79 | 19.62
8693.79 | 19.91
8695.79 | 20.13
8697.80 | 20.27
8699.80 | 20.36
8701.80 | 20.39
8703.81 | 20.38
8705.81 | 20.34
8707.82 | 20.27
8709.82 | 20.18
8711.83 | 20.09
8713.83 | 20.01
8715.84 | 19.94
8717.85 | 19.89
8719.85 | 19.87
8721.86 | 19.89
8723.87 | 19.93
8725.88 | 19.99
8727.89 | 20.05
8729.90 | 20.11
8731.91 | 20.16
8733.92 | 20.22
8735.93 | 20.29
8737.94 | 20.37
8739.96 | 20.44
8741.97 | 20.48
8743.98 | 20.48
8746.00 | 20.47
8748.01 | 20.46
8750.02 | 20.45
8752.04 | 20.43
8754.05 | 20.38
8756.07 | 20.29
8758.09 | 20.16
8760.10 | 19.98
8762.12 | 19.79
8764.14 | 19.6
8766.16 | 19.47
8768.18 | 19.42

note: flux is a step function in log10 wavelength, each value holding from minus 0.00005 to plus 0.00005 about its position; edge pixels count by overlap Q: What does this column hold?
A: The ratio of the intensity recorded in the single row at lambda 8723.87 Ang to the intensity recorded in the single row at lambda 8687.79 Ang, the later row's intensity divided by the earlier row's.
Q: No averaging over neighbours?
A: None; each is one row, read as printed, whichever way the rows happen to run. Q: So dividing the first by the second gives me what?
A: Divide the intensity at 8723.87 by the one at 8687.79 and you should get 1.05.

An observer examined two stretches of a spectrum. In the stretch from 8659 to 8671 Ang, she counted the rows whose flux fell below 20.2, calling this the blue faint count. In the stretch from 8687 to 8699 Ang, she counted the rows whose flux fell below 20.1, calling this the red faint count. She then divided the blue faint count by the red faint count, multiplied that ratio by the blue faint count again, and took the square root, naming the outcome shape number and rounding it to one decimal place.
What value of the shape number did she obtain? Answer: 3.0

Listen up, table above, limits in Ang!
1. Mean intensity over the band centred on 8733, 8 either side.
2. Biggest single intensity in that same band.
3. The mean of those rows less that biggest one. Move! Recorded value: -0.24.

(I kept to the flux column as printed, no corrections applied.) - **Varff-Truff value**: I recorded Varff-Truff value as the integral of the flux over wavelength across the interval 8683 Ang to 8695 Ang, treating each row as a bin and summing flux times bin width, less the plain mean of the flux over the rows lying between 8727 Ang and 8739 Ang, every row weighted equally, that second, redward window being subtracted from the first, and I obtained 210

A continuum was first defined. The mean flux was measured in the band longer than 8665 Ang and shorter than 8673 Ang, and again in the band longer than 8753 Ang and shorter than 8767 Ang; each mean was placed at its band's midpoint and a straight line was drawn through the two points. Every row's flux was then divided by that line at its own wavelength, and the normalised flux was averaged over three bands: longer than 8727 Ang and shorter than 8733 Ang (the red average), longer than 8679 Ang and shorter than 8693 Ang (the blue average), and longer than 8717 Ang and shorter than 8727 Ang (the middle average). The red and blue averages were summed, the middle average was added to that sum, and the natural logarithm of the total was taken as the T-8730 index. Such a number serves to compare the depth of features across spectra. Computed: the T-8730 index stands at 1.16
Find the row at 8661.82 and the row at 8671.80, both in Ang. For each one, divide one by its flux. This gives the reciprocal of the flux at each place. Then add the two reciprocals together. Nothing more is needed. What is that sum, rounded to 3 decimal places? 0.118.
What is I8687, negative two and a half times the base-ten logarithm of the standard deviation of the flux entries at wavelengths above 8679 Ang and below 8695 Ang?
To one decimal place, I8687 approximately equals 0.5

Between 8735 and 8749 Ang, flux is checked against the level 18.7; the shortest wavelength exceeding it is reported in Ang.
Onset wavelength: 8735.93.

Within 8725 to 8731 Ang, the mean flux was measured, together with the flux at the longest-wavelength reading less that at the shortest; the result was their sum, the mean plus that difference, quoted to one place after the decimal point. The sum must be 20.2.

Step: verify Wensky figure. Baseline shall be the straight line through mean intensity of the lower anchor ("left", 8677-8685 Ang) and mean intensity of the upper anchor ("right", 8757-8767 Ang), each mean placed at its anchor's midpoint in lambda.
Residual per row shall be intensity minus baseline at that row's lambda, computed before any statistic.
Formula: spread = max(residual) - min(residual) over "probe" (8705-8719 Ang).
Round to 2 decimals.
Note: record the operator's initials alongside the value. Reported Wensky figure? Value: 0.69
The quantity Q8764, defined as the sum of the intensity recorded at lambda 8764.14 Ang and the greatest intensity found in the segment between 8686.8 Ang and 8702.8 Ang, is 40.0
